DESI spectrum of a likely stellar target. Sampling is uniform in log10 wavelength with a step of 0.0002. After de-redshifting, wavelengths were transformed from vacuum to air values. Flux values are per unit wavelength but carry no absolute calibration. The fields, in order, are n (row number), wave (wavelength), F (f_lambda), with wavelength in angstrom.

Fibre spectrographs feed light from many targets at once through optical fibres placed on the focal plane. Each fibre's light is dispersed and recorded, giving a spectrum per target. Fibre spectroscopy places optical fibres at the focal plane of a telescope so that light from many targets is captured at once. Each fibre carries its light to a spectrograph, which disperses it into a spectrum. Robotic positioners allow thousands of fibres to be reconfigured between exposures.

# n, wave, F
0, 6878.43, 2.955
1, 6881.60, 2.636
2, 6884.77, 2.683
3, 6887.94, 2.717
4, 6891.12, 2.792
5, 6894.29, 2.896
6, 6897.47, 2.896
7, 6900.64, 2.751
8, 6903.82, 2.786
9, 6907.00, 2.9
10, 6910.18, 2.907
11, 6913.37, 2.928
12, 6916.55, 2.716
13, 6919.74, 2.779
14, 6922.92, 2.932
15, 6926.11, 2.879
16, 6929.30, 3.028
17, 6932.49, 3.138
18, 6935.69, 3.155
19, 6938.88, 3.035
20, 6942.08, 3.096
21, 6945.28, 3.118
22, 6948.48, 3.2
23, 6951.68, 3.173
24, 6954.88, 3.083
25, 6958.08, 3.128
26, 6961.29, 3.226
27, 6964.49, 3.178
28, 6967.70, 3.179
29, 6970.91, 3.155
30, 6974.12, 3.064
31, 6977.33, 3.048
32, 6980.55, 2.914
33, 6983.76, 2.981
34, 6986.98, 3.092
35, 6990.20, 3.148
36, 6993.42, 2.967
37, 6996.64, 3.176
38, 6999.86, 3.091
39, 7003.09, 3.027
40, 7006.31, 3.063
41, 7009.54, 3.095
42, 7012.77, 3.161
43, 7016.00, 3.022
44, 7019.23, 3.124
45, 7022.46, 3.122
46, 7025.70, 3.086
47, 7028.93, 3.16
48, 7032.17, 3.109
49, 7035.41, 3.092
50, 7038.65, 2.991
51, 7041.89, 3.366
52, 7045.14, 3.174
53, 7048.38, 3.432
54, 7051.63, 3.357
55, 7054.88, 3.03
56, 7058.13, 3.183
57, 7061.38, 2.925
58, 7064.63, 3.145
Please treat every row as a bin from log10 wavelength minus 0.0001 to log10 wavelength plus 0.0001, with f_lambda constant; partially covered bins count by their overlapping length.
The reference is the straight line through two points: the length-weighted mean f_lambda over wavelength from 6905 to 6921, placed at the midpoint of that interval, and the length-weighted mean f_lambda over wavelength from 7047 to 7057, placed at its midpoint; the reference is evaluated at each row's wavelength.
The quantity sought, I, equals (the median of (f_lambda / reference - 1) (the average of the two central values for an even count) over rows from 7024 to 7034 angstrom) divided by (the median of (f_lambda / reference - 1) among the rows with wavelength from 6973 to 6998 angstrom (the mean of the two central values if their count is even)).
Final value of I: -5.2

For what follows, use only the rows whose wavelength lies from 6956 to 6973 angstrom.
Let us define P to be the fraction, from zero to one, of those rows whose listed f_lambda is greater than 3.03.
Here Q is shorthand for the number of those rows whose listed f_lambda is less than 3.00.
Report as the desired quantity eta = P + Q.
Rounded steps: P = 1.00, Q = 0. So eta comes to 1.0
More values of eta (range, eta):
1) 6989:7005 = 1.6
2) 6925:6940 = 1.6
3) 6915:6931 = 4.0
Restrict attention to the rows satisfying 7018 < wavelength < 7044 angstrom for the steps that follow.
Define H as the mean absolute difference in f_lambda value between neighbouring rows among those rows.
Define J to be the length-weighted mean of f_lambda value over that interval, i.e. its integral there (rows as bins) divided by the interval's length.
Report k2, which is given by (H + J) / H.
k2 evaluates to 34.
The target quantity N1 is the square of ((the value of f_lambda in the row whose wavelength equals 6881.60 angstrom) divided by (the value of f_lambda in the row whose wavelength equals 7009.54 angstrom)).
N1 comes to 0.73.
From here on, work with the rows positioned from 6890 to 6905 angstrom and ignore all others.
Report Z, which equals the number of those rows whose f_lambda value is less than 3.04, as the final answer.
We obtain 5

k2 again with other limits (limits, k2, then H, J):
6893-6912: 48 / 0.06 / 2.86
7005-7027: 50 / 0.06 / 3.10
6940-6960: 60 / 0.05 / 3.13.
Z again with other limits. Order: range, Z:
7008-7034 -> 1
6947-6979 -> 0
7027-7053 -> 1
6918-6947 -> 5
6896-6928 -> 10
